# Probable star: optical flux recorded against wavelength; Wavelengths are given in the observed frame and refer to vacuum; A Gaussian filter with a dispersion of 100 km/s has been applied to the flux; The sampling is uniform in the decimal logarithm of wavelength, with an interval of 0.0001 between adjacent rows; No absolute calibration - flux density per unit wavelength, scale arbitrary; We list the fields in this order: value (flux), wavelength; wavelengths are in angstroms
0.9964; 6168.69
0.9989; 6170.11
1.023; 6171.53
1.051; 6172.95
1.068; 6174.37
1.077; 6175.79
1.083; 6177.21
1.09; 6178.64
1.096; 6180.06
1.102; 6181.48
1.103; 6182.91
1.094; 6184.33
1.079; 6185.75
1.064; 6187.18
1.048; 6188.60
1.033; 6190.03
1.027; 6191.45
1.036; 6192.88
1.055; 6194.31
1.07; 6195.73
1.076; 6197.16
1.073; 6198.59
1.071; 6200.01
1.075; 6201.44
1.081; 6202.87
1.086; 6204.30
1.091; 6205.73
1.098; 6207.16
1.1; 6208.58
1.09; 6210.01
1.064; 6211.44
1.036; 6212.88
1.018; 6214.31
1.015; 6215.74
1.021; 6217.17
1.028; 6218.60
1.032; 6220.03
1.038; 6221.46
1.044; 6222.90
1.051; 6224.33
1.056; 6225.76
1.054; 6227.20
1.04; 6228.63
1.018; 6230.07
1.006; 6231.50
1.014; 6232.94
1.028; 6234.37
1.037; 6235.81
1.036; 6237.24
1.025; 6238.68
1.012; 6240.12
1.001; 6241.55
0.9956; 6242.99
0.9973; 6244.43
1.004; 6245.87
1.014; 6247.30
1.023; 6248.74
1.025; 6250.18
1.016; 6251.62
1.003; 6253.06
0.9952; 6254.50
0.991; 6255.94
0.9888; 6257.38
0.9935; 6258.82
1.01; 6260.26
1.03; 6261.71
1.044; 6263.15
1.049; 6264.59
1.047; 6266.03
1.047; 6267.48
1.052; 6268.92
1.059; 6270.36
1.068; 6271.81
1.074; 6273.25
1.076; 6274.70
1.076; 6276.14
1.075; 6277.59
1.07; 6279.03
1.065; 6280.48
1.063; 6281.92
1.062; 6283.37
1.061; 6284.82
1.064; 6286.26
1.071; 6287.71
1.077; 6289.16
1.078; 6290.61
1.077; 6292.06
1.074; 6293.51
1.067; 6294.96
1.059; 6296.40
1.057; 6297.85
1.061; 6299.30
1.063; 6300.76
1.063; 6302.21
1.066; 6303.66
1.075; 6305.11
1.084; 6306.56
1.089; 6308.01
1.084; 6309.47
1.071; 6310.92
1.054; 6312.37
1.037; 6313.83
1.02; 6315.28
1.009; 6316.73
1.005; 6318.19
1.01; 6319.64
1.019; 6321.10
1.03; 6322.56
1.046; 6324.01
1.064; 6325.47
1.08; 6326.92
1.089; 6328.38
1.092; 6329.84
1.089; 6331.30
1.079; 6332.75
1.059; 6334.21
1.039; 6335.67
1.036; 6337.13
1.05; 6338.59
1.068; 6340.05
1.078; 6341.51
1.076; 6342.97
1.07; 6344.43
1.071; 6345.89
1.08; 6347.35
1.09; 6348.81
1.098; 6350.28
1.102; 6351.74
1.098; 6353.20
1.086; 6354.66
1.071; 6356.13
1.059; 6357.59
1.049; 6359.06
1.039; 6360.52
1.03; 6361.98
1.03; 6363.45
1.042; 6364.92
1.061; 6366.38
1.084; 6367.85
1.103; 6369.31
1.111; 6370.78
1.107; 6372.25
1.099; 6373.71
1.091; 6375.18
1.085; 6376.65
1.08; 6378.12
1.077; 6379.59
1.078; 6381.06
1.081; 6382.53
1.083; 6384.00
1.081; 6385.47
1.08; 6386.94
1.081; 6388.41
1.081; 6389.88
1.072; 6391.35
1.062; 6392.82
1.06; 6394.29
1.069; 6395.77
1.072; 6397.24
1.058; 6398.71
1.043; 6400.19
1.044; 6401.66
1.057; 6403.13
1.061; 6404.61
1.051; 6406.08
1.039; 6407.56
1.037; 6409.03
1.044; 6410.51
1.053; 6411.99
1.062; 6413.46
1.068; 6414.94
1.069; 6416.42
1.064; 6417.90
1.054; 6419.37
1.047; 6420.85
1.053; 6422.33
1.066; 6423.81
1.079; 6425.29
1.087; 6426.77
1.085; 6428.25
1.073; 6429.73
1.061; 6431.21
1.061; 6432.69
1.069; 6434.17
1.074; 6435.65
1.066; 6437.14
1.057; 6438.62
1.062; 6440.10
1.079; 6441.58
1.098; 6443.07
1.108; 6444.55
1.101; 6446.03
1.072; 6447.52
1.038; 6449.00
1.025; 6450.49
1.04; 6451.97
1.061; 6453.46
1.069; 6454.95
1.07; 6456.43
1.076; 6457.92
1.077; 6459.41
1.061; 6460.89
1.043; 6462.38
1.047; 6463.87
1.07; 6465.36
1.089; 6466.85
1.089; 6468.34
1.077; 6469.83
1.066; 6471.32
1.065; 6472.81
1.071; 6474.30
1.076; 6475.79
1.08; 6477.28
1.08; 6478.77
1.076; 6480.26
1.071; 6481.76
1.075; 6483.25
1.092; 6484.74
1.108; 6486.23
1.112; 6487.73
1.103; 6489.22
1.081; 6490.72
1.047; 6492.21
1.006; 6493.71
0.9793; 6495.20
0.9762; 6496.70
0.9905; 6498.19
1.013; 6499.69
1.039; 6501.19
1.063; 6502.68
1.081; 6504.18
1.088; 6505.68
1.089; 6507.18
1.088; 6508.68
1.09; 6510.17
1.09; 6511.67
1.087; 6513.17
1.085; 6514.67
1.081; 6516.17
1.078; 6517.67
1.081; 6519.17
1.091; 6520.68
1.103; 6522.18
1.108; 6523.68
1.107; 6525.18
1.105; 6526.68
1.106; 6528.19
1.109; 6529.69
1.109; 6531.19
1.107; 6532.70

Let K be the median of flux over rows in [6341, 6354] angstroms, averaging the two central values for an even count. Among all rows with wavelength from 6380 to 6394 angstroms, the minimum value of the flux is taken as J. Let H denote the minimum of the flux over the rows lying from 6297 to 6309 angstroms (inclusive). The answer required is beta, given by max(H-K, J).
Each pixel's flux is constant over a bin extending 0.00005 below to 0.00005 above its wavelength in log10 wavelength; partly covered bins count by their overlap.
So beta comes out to 1.06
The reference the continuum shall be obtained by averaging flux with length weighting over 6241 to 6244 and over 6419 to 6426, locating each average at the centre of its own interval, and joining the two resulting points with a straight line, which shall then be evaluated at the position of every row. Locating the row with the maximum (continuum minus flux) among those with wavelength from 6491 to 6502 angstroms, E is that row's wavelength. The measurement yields 6496.70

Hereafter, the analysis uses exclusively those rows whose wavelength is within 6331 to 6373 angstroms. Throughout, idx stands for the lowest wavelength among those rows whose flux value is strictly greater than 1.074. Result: 6331.30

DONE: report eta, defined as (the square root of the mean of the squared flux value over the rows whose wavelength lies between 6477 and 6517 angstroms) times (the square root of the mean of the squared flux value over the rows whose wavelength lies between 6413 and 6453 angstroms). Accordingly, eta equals 1.14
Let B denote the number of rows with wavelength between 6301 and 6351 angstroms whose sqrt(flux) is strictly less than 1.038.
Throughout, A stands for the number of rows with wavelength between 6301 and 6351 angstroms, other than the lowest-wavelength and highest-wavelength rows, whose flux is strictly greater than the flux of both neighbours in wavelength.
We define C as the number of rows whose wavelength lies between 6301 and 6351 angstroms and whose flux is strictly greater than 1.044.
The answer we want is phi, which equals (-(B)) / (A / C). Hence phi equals -183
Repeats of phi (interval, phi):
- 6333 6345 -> -42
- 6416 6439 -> -104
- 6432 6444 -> -48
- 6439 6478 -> -209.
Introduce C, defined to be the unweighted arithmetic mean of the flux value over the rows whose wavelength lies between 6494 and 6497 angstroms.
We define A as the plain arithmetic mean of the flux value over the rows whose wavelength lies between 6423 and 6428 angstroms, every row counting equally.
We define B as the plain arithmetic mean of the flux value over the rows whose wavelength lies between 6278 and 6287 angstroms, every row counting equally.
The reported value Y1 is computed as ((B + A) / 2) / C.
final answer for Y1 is 1.10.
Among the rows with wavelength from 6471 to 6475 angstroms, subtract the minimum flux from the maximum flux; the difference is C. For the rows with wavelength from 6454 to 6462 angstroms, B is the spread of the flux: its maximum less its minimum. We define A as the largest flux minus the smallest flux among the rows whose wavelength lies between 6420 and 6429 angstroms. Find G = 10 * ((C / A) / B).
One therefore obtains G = 94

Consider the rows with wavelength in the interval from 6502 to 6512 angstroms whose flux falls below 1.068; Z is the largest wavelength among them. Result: 6502.68 angstroms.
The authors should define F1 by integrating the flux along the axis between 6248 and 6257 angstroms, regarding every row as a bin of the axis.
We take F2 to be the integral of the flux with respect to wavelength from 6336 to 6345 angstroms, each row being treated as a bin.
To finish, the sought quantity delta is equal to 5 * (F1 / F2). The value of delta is 4.75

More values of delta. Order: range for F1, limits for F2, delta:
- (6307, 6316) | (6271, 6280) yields 4.94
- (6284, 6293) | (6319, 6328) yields 5.13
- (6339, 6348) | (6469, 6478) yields 5.00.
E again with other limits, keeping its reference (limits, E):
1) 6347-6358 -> 6357.59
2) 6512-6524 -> 6517.67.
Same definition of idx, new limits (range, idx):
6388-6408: 6388.41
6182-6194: 6182.91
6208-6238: 6208.58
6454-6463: 6457.92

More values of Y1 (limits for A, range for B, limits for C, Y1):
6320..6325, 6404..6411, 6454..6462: 0.97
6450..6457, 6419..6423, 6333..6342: 1.00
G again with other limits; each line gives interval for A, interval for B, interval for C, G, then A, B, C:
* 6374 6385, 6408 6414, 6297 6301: 171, 0.014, 0.025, 0.006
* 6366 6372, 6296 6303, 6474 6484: 300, 0.050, 0.006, 0.009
